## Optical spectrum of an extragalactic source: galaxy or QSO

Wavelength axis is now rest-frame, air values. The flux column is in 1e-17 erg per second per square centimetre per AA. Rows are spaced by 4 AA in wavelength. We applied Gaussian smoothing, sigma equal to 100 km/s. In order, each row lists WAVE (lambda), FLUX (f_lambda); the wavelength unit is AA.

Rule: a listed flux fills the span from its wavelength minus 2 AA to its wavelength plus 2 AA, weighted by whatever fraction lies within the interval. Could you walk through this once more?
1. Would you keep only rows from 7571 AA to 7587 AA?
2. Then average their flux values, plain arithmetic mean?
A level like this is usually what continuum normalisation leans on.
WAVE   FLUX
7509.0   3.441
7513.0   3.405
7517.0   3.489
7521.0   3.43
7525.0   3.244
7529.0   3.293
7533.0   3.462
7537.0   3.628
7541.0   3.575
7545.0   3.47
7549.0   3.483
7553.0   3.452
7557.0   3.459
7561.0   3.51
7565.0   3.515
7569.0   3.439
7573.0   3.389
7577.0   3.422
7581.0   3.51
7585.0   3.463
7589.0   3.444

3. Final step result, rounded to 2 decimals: 3.45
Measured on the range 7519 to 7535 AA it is 3.36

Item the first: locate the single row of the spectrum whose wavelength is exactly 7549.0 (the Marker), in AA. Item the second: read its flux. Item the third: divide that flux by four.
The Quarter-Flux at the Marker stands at 0.871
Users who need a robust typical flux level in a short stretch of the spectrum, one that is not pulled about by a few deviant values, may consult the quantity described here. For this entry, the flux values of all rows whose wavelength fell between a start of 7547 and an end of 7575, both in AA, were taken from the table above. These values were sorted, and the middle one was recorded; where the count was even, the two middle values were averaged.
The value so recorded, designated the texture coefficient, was 3.46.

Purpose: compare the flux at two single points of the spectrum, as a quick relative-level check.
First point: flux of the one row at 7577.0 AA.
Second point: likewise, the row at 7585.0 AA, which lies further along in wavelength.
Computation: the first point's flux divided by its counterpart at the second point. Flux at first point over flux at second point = 0.99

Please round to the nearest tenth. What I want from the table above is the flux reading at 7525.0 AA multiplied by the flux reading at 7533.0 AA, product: 11.2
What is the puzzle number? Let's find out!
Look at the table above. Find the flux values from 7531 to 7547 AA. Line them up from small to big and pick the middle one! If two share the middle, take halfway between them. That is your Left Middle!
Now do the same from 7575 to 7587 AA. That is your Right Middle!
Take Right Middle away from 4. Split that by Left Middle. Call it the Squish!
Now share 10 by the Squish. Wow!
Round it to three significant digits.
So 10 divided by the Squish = 65.6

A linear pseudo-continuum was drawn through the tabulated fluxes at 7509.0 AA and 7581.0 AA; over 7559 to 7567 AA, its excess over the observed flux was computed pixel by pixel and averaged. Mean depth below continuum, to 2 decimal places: -0.02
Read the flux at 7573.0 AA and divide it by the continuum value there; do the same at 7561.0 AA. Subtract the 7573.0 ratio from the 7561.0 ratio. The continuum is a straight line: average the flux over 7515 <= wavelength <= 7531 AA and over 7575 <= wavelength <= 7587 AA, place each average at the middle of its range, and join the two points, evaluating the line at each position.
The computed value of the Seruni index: 0.041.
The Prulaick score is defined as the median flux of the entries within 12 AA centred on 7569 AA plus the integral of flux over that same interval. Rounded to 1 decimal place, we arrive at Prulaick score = 44.8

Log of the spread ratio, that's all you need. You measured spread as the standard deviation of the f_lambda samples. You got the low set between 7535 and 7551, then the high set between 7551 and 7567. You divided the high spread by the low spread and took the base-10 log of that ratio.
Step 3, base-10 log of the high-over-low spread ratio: -0.358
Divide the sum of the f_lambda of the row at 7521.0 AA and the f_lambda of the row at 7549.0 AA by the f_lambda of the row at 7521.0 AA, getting 2.02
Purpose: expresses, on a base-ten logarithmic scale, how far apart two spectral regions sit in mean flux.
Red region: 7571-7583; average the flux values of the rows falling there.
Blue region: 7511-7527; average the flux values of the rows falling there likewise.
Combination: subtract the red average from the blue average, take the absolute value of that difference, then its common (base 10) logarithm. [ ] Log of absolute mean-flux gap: -1.3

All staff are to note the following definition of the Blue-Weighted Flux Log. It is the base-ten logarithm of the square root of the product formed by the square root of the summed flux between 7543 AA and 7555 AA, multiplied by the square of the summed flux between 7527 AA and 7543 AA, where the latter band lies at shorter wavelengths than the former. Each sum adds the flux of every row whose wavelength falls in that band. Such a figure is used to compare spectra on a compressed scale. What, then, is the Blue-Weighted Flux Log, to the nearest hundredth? 1.40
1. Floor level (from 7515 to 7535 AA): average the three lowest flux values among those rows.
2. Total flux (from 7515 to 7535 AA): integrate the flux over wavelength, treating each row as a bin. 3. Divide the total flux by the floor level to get 20.4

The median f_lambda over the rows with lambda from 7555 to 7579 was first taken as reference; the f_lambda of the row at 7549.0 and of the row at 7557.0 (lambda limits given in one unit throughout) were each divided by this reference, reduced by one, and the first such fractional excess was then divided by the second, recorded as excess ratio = 3.4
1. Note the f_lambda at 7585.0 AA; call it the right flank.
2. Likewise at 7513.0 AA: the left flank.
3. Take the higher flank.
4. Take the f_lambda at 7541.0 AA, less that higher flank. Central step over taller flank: 0.11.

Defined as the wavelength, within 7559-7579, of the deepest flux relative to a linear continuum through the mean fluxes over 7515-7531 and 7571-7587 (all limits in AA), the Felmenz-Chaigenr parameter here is 7573.0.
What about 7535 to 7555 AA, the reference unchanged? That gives 7553.0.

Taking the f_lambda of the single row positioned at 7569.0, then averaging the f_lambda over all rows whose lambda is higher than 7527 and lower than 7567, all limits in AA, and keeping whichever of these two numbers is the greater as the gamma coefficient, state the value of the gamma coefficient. 3.48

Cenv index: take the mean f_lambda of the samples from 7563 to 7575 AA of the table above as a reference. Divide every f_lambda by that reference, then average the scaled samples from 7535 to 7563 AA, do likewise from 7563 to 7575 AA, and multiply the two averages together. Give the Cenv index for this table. 1.02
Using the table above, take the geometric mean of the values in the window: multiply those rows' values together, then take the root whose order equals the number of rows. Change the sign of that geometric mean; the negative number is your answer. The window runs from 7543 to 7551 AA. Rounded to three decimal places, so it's -3.476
